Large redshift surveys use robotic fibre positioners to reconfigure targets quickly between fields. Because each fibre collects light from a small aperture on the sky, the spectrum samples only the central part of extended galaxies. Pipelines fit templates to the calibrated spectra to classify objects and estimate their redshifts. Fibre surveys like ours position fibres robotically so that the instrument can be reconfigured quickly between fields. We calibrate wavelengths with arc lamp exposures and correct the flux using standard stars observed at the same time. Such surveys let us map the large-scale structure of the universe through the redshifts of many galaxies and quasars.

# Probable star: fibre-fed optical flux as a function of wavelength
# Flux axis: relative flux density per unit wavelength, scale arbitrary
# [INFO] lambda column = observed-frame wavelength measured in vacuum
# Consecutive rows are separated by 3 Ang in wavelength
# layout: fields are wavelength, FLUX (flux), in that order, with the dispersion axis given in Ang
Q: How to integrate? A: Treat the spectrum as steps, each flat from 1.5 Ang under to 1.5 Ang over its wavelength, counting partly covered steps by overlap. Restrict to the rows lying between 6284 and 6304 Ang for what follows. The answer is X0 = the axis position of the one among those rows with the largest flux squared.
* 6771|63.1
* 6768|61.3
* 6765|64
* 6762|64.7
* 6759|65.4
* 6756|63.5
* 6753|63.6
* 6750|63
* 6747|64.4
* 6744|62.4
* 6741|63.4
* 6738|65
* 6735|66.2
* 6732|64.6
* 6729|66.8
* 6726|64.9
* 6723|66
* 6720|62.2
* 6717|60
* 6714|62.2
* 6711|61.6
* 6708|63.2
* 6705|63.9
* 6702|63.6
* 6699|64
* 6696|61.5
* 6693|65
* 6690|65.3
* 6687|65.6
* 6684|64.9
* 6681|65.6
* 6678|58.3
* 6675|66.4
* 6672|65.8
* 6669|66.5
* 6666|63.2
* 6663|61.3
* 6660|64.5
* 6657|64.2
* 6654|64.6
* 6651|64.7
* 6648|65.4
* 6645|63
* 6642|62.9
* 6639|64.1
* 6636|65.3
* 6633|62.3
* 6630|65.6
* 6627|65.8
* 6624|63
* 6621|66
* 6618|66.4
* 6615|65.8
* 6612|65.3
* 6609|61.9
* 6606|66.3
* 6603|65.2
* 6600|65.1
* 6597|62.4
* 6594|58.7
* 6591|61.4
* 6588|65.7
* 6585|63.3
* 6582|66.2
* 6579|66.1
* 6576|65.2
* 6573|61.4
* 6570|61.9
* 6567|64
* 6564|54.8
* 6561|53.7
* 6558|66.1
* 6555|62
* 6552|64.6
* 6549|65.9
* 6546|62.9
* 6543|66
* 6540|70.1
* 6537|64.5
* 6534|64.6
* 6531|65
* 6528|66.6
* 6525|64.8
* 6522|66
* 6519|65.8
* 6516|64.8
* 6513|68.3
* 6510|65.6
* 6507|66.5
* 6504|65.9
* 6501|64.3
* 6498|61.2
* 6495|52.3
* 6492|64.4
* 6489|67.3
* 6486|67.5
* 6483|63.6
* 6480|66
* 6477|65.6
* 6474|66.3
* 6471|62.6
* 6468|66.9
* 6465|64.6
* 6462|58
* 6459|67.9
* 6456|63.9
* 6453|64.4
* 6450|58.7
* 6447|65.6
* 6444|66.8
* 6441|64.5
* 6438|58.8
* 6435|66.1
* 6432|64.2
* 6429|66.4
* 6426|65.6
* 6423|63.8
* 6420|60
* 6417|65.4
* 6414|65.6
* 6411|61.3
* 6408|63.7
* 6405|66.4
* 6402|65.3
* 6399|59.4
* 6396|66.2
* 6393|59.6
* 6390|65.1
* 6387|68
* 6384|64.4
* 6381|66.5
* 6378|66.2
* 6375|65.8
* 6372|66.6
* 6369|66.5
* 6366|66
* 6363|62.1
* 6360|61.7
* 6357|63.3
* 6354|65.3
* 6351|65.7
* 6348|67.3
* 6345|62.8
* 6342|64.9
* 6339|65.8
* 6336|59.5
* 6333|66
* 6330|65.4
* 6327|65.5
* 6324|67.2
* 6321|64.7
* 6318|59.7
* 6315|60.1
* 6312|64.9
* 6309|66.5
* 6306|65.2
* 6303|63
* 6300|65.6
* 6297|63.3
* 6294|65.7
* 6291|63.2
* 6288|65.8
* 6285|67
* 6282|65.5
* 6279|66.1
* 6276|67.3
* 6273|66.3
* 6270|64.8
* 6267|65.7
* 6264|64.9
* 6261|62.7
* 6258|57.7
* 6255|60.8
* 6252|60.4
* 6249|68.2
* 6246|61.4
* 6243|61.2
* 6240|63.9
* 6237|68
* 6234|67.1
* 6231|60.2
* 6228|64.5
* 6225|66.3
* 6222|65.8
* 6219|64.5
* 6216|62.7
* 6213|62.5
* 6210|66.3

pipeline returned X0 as 6285 Ang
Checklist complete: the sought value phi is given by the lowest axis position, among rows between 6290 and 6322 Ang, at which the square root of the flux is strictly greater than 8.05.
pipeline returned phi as 6294 Ang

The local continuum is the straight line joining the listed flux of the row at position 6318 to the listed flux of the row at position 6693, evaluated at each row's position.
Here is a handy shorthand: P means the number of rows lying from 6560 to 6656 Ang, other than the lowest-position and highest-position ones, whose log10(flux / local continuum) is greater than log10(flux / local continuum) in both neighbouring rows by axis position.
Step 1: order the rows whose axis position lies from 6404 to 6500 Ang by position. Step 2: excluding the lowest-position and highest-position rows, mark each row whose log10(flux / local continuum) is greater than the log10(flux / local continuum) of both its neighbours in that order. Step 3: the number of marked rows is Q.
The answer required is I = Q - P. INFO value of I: 2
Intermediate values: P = 8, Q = 10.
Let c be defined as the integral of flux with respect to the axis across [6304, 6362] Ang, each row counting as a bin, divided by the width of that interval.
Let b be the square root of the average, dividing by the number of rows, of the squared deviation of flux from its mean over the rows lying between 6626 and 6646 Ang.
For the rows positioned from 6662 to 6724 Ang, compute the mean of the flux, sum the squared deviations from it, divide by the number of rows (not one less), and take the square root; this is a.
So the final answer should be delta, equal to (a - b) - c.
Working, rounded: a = 2.2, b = 1.3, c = 64.3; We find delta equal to -63.4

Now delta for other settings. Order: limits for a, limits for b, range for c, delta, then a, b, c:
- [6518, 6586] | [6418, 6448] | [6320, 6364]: -63.6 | 3.5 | 2.6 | 64.5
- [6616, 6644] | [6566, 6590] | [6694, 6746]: -63.9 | 1.5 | 1.8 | 63.6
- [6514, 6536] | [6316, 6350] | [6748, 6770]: -65.5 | 0.7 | 2.6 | 63.6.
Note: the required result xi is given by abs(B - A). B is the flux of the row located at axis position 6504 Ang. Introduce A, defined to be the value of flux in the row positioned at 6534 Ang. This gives 1.3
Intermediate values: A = 64.6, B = 65.9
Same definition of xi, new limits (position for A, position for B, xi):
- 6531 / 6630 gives 0.6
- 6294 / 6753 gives 2.1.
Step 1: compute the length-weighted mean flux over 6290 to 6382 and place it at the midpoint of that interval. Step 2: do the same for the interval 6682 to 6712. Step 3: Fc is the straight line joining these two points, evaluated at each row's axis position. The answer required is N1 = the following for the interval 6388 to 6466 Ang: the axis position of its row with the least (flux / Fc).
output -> 6462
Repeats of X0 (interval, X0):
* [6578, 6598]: 6582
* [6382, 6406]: 6387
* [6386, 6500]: 6387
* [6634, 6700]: 6669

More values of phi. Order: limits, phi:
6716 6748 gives 6723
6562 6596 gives 6576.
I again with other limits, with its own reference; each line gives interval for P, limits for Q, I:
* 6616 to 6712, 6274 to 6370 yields -2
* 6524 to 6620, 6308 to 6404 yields 0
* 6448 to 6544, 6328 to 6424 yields -2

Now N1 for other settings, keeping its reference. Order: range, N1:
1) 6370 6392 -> 6384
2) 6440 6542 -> 6495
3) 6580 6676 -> 6594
